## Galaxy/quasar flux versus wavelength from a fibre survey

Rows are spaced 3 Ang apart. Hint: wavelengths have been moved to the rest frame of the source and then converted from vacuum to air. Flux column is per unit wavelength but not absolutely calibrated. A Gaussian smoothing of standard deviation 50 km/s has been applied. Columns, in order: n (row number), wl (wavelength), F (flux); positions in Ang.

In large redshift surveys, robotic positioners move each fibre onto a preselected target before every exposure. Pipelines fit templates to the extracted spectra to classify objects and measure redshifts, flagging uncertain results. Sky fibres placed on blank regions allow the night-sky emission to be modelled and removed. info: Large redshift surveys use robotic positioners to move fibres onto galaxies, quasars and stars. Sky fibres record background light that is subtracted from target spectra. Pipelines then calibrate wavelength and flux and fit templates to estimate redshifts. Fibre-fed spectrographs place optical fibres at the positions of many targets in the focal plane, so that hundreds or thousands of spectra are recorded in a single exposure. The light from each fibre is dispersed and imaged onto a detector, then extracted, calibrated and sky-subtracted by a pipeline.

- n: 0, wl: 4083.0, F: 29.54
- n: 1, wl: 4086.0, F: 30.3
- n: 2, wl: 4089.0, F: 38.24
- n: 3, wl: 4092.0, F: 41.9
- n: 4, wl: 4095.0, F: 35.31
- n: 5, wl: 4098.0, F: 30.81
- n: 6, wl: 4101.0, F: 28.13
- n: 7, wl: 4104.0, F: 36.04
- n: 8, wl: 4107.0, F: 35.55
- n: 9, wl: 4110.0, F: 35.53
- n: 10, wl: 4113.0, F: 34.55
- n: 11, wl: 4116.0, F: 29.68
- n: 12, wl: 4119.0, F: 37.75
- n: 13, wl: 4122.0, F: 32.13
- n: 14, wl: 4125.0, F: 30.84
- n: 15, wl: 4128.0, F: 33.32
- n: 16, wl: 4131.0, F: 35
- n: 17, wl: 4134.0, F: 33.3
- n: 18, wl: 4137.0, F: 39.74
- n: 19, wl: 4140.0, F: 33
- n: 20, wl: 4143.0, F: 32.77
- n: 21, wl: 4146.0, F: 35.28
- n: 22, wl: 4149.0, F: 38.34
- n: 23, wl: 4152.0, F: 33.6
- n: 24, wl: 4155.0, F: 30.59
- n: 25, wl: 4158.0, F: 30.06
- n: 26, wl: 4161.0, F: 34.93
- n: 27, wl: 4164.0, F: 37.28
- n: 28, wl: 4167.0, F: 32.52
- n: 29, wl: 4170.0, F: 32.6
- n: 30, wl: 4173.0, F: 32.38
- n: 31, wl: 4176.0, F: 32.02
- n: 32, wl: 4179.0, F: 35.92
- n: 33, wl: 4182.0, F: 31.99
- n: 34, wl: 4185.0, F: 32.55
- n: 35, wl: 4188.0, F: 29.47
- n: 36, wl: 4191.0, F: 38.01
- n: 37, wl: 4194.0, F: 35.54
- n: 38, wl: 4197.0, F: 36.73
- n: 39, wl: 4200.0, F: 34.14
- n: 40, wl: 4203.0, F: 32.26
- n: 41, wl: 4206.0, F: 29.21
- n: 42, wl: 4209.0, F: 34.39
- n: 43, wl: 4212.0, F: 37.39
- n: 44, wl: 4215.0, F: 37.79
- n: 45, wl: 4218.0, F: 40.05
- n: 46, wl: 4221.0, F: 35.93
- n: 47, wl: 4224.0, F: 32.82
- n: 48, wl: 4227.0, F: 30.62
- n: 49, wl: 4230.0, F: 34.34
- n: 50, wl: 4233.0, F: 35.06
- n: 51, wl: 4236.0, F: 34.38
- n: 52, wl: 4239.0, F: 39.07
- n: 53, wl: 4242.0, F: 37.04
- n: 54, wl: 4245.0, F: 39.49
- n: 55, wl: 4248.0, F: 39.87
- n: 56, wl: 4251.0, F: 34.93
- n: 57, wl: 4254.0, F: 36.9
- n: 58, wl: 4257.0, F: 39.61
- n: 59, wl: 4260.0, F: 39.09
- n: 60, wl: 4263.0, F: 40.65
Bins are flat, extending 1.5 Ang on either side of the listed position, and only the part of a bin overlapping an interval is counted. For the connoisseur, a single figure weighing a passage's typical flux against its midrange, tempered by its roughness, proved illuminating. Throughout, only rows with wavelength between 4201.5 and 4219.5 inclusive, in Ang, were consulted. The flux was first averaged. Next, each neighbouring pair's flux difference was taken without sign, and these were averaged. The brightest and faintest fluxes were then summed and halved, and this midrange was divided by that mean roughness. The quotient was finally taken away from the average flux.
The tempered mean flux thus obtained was 22.7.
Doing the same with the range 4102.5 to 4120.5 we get 23.2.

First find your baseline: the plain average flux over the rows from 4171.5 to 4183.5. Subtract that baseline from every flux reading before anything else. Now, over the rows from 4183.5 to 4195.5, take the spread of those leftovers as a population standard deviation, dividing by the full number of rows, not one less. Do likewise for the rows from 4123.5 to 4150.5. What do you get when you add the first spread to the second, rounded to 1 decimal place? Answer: 5.9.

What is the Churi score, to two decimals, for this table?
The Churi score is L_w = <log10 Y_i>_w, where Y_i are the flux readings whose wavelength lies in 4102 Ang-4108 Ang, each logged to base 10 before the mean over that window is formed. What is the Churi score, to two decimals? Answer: 1.55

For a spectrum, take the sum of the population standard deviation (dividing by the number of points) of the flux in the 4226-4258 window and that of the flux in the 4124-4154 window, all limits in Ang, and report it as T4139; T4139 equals 5.3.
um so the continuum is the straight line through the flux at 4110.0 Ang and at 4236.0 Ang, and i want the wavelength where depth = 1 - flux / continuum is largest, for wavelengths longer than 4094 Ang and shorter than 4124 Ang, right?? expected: 4101.0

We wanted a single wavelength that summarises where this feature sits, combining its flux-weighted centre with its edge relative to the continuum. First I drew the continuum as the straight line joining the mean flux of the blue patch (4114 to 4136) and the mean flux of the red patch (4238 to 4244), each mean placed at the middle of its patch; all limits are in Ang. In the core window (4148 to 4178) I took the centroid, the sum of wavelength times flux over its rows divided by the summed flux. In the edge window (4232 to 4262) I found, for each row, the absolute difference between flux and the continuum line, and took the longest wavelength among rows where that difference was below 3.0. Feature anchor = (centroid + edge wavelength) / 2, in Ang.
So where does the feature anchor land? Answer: 4211.1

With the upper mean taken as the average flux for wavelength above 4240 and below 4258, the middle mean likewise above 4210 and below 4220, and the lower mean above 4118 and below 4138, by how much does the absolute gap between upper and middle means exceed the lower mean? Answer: -34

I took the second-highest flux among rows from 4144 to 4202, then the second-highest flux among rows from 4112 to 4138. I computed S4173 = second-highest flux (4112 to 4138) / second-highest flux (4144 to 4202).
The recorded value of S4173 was 0.993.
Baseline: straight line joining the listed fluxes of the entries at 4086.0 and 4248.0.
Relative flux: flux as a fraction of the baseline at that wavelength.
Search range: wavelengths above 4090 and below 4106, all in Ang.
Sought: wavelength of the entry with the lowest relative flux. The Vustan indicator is 4101.0 Ang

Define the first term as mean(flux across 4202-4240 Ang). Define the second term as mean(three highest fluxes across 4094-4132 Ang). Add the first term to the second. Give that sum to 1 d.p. 71.3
